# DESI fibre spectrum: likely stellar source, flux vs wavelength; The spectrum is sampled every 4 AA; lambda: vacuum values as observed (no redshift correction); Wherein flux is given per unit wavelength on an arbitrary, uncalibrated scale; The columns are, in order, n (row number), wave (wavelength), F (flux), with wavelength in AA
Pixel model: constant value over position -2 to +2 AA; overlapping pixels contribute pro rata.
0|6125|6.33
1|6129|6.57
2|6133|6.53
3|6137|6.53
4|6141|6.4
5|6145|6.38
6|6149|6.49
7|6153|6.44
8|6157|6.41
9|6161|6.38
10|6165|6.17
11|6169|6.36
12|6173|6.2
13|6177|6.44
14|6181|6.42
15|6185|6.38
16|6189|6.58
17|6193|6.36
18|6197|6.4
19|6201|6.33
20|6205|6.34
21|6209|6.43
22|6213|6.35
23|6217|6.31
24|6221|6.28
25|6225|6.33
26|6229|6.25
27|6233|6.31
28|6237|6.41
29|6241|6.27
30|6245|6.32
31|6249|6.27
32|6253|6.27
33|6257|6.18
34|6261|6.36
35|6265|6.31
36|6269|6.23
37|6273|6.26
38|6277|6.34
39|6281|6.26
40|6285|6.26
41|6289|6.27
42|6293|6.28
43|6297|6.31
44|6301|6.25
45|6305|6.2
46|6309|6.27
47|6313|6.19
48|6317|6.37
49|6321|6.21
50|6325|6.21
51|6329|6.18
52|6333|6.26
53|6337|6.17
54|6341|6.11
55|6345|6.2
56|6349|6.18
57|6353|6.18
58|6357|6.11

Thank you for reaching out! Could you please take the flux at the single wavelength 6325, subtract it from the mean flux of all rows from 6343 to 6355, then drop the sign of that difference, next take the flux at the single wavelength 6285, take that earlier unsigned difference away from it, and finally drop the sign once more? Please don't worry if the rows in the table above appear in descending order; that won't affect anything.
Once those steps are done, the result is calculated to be 6.24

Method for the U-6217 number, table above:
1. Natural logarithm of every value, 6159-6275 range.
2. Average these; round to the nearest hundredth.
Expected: 1.84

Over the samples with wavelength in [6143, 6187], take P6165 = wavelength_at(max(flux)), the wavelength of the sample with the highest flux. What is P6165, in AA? 6149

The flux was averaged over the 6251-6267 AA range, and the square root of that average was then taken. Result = 2.51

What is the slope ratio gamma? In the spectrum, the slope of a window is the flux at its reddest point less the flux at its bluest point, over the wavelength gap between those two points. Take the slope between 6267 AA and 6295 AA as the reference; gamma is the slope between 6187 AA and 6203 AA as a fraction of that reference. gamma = -10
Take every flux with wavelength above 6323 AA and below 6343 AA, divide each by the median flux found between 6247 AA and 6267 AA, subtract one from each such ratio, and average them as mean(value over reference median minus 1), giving -0.013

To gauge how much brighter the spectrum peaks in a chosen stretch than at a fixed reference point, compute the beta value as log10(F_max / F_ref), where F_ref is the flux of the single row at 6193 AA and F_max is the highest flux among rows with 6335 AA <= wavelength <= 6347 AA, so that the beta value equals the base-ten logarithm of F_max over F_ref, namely -0.011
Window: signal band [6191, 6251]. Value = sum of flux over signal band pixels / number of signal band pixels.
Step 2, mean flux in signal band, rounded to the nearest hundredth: 6.33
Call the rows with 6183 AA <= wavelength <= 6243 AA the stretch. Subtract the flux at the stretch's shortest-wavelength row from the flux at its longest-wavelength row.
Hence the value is -0.11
